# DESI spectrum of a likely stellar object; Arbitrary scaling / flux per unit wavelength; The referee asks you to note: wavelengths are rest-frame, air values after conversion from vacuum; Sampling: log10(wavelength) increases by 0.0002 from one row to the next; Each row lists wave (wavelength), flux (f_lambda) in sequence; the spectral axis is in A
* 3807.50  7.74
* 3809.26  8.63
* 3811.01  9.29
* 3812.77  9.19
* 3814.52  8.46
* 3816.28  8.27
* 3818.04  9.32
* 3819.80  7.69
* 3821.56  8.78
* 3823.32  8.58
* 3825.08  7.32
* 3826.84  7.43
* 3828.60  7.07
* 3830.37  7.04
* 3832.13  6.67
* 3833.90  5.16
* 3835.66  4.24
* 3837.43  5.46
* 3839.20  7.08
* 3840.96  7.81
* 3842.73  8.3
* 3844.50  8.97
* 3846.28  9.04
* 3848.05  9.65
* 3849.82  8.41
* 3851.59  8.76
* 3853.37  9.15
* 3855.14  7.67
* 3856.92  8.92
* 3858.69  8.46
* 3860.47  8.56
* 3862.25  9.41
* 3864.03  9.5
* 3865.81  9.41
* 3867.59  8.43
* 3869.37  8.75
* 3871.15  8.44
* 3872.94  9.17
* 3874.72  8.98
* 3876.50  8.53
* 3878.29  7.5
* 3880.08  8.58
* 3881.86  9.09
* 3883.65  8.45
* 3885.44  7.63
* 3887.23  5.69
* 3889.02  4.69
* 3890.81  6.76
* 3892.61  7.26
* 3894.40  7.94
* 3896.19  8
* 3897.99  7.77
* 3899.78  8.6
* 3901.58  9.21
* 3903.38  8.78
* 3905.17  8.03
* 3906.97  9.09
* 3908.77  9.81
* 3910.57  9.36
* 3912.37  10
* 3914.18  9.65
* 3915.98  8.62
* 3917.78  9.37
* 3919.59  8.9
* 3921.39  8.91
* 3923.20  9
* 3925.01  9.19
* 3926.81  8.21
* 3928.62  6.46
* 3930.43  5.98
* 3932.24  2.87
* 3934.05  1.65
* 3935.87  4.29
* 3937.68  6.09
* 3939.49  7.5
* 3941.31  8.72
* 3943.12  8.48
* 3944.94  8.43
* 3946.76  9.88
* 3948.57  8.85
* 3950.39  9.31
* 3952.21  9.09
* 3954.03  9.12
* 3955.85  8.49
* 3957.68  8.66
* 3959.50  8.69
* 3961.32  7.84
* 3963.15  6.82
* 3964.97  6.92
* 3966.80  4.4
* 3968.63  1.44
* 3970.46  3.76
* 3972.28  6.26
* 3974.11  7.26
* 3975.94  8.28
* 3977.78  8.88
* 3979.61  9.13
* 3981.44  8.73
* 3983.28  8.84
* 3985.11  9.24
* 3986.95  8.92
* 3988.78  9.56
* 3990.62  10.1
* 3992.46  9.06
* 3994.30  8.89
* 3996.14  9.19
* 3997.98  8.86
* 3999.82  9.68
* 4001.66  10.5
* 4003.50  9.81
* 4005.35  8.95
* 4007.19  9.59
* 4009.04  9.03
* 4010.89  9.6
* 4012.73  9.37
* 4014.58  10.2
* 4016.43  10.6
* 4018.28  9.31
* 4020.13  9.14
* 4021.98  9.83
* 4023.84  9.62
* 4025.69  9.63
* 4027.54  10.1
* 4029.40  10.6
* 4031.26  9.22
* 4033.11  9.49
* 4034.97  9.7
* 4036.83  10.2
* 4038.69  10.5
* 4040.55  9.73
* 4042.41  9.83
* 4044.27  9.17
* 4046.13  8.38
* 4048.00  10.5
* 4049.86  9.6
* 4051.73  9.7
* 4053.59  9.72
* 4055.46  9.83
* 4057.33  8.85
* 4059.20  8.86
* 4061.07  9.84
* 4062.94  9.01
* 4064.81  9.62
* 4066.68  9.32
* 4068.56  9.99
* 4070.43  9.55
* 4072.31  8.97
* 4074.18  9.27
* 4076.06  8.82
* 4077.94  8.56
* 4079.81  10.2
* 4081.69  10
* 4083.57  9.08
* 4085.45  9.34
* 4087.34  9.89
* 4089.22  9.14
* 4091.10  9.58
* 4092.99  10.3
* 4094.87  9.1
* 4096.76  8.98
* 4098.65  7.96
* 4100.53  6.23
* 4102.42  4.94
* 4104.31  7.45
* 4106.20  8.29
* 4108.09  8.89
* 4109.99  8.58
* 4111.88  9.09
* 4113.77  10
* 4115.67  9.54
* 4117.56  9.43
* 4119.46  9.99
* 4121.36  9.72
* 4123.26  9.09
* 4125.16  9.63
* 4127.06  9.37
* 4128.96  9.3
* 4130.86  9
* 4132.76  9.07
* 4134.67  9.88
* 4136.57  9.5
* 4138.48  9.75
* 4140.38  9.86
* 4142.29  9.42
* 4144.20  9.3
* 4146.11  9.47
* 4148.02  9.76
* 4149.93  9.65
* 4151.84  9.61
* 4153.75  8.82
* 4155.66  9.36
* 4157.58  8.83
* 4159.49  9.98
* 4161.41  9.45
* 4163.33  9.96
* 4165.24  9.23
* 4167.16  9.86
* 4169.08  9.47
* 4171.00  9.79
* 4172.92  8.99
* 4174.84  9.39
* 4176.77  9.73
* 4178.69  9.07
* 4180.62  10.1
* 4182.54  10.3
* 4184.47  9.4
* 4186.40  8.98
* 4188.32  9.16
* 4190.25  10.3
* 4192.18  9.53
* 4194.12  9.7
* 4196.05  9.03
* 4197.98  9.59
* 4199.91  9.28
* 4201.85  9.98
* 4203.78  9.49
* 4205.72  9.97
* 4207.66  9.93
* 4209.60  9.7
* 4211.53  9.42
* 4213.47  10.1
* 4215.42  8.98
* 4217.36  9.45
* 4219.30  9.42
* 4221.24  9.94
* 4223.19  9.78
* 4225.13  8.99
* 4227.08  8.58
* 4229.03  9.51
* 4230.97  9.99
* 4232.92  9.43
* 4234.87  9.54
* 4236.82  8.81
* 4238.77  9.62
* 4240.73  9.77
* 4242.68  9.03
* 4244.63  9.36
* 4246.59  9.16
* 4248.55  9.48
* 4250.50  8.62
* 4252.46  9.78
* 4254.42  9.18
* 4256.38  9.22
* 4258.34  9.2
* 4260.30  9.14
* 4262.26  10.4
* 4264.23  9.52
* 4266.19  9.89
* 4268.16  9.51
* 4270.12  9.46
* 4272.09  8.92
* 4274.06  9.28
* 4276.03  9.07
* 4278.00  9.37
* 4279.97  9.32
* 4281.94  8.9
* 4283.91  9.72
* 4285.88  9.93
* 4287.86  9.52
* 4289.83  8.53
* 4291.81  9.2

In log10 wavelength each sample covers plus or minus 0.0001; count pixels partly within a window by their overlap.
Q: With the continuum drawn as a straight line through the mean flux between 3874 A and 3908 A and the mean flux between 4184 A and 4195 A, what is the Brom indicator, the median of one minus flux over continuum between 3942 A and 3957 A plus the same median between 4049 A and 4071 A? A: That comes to -0.18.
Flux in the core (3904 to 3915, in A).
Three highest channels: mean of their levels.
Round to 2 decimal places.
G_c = 9.82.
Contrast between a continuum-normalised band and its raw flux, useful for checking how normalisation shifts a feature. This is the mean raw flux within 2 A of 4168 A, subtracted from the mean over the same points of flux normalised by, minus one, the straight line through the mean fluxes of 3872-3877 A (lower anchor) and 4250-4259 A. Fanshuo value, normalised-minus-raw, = -9.6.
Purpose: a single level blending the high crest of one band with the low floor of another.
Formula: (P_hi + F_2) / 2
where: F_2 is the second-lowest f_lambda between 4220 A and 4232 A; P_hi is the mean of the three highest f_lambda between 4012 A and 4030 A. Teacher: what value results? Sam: 9.7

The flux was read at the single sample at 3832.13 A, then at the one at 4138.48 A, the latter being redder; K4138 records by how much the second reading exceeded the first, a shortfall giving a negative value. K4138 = 3.1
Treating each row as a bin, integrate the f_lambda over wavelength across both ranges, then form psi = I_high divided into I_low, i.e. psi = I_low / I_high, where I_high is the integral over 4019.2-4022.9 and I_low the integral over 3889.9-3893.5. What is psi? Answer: 0.72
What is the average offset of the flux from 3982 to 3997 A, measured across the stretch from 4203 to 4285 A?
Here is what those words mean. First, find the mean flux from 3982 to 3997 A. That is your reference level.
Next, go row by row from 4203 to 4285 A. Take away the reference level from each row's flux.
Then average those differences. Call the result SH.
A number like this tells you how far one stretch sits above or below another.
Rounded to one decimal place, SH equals 0.2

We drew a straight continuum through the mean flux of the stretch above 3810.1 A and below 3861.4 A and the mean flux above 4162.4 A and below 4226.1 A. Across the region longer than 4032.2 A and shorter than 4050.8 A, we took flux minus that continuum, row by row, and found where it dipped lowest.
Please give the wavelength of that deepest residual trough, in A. 4046.13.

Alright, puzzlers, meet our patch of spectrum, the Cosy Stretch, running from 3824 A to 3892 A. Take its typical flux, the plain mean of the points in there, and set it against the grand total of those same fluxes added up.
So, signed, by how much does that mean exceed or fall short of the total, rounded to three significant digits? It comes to -292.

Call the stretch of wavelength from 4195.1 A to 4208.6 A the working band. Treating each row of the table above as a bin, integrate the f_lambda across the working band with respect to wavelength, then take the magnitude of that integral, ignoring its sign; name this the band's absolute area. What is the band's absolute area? 130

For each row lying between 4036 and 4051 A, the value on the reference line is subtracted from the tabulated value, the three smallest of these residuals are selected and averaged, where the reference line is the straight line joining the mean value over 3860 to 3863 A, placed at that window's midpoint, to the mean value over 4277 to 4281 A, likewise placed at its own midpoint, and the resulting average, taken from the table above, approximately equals -0.1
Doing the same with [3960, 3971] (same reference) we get -5.9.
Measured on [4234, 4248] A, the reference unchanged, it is -0.3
